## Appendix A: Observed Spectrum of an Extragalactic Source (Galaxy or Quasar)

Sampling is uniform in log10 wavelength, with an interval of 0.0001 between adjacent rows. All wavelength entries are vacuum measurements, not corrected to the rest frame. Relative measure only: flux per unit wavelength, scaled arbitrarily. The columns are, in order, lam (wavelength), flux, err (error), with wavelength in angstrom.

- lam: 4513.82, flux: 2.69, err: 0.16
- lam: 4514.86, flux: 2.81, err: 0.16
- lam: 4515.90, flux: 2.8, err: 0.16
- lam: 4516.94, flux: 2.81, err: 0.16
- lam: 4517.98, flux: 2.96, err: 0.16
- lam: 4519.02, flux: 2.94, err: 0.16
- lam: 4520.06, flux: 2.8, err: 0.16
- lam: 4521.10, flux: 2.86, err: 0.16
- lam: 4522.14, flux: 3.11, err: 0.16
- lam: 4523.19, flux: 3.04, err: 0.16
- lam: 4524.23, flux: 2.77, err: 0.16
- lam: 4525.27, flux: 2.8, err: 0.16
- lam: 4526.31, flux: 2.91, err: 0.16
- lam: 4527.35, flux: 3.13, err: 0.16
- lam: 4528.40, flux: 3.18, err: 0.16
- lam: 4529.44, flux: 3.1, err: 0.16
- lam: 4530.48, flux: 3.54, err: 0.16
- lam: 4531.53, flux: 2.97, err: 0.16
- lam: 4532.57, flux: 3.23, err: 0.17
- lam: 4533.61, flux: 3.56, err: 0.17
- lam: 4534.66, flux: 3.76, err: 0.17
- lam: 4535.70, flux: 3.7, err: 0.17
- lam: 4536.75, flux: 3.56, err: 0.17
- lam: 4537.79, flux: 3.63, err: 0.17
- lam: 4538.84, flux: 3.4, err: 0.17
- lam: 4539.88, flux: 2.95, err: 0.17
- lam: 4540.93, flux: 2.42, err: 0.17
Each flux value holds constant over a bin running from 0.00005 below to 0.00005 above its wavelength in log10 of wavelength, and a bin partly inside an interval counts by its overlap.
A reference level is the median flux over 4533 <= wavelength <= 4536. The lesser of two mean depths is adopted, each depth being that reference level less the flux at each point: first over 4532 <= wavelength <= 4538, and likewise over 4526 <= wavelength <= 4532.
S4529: 0.13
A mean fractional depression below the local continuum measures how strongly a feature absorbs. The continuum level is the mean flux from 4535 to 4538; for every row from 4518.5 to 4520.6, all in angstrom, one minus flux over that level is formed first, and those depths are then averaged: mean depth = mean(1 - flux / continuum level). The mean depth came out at 0.21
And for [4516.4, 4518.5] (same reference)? 0.21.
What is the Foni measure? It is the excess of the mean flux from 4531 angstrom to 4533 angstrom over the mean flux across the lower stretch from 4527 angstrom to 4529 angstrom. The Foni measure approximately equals -0.06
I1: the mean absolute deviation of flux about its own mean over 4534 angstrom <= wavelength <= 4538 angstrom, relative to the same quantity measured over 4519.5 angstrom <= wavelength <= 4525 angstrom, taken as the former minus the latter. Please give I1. -0.06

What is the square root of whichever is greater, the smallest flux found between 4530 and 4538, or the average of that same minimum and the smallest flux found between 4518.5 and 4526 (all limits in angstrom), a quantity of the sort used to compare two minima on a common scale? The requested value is 1.72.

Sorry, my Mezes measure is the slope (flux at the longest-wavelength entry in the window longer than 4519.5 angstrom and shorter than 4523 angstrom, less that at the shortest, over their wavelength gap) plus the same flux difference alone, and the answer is 0.46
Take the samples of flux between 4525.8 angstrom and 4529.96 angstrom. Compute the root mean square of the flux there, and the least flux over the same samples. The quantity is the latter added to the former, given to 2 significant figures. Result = 6.0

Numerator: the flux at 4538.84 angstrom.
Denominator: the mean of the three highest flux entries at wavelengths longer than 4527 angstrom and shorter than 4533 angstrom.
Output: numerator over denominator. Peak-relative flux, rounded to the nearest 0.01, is 1.03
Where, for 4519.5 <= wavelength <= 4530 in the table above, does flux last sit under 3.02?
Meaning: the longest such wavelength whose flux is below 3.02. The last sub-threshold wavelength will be 4526.31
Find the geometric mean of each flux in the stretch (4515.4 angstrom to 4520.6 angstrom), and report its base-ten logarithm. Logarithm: 0.457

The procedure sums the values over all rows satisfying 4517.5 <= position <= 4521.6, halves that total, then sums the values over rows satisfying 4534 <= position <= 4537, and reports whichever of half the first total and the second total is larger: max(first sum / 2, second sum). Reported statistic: 11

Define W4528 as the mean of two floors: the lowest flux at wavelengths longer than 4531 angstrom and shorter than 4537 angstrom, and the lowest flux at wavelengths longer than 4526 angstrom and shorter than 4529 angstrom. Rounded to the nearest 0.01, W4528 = 2.94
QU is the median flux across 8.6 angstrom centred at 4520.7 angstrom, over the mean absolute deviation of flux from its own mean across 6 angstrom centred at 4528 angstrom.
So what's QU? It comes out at 17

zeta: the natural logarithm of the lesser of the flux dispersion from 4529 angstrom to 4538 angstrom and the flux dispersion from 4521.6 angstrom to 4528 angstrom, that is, -1.9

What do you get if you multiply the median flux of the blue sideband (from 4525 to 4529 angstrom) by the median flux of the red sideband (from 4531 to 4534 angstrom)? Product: 9.8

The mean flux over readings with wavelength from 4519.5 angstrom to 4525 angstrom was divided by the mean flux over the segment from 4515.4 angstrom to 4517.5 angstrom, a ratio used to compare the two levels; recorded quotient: 1.04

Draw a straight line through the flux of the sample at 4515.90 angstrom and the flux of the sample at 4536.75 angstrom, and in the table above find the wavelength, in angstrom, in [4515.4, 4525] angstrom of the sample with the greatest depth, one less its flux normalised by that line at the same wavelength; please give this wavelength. 4524.23 angstrom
